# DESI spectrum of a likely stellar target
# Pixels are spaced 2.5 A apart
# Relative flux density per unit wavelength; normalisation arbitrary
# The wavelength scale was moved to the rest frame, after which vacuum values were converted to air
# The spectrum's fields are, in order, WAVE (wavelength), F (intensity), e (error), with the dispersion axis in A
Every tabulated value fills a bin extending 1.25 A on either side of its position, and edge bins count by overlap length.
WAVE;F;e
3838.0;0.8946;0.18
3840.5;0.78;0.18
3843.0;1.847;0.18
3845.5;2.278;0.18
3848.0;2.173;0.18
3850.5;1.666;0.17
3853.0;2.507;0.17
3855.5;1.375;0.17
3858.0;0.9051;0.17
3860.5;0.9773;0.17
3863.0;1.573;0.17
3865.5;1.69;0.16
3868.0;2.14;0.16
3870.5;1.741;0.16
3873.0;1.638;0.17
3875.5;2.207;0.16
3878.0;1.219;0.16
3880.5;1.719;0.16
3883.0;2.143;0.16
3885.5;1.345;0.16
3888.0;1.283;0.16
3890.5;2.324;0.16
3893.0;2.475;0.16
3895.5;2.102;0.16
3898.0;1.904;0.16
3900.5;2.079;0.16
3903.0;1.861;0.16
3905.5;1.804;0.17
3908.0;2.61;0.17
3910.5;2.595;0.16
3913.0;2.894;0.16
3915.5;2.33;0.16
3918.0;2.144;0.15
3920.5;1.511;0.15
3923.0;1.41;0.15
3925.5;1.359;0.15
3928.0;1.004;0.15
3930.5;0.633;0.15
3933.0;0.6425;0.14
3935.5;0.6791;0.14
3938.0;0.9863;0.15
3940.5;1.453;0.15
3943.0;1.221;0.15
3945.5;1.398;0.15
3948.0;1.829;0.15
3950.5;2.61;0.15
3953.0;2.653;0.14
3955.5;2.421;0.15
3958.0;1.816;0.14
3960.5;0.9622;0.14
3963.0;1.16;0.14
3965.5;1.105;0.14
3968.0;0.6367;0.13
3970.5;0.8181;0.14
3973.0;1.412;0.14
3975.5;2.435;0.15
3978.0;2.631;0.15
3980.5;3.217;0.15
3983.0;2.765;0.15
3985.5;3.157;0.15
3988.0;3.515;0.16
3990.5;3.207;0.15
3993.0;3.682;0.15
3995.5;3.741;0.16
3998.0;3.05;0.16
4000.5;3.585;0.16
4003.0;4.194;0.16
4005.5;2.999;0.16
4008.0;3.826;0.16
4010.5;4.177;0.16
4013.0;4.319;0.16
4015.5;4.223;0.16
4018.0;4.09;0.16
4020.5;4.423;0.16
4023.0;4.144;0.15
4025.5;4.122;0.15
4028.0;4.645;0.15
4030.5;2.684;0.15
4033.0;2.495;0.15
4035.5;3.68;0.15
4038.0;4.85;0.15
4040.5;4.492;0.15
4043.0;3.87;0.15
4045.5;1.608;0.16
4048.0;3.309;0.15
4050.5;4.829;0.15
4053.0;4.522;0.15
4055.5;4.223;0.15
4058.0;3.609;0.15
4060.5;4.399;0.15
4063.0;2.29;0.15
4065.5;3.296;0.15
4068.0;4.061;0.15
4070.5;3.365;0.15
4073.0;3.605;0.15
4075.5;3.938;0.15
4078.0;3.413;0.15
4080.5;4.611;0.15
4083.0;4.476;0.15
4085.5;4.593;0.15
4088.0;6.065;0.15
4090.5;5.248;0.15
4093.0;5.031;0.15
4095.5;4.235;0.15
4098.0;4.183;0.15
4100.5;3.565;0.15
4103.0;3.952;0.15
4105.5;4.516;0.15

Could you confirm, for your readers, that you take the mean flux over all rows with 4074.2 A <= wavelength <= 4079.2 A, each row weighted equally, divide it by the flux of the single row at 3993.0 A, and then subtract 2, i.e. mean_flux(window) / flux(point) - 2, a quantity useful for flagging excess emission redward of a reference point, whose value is -1.0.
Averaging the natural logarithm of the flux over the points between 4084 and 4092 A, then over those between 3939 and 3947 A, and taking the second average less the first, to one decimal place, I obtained -1.4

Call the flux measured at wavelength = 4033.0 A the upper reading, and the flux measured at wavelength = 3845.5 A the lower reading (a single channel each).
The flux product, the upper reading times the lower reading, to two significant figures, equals 5.7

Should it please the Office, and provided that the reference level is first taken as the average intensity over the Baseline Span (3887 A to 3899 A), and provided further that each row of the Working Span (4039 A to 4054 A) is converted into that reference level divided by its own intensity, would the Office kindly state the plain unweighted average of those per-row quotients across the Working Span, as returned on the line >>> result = 0.62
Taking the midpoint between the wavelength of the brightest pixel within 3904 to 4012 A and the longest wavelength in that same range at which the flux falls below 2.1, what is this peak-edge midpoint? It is 3988.0 A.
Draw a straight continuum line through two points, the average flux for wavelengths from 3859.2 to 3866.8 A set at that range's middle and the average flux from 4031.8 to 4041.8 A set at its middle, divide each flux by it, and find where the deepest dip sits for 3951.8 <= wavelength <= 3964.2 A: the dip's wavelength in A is 3960.5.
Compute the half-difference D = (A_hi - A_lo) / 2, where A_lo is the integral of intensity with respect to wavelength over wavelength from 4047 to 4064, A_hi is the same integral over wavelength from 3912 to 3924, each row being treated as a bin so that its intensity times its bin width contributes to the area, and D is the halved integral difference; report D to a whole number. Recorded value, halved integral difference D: -21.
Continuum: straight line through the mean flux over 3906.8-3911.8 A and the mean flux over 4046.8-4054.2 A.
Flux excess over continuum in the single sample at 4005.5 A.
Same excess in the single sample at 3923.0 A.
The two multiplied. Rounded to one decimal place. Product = 1.0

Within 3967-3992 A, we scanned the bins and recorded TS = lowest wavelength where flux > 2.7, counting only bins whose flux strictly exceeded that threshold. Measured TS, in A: 3980.5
